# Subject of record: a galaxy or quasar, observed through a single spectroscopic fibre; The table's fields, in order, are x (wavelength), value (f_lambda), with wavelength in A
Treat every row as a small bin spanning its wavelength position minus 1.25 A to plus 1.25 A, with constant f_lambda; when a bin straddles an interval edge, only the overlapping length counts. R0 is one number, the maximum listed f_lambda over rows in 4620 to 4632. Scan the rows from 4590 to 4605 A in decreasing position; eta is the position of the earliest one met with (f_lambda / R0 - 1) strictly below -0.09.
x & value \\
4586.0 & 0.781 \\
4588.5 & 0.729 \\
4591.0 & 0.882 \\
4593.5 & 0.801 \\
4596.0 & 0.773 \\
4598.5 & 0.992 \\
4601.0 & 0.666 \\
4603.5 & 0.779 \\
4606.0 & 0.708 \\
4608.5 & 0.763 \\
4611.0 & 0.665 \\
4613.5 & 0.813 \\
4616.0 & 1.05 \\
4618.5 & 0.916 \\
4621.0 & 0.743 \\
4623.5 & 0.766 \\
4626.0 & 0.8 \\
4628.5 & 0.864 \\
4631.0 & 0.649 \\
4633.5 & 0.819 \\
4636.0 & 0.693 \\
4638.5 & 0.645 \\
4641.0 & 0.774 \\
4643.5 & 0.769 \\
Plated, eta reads 4603.5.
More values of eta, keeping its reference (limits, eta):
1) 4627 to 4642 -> 4641.0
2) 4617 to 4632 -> 4631.0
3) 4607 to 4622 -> 4621.0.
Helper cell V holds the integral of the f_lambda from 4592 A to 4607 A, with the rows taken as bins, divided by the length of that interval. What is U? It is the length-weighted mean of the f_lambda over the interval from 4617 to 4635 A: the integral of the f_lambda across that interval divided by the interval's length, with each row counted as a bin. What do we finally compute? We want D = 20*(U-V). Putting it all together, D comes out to 0.1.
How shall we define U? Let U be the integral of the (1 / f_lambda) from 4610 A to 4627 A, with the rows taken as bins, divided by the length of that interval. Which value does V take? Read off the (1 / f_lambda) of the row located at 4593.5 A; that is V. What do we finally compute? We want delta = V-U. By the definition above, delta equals 0.01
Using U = 1.24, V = 1.25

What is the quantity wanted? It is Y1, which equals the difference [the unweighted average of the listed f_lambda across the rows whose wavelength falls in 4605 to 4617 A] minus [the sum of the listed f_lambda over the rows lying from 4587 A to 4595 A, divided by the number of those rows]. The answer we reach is -0.004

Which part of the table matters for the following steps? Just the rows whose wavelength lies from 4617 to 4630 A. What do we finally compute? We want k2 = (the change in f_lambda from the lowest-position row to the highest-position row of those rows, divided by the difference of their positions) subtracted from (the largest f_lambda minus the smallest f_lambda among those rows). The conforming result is 0.18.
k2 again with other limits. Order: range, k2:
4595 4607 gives 0.33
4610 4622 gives 0.38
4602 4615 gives 0.14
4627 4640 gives 0.24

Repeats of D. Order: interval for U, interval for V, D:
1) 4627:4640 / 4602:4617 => -1.1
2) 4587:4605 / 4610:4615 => 0.9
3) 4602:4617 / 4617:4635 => -0.1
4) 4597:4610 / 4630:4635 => 0.9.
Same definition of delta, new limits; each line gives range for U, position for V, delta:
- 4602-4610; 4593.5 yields -0.10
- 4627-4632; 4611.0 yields 0.17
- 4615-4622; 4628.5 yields 0.03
